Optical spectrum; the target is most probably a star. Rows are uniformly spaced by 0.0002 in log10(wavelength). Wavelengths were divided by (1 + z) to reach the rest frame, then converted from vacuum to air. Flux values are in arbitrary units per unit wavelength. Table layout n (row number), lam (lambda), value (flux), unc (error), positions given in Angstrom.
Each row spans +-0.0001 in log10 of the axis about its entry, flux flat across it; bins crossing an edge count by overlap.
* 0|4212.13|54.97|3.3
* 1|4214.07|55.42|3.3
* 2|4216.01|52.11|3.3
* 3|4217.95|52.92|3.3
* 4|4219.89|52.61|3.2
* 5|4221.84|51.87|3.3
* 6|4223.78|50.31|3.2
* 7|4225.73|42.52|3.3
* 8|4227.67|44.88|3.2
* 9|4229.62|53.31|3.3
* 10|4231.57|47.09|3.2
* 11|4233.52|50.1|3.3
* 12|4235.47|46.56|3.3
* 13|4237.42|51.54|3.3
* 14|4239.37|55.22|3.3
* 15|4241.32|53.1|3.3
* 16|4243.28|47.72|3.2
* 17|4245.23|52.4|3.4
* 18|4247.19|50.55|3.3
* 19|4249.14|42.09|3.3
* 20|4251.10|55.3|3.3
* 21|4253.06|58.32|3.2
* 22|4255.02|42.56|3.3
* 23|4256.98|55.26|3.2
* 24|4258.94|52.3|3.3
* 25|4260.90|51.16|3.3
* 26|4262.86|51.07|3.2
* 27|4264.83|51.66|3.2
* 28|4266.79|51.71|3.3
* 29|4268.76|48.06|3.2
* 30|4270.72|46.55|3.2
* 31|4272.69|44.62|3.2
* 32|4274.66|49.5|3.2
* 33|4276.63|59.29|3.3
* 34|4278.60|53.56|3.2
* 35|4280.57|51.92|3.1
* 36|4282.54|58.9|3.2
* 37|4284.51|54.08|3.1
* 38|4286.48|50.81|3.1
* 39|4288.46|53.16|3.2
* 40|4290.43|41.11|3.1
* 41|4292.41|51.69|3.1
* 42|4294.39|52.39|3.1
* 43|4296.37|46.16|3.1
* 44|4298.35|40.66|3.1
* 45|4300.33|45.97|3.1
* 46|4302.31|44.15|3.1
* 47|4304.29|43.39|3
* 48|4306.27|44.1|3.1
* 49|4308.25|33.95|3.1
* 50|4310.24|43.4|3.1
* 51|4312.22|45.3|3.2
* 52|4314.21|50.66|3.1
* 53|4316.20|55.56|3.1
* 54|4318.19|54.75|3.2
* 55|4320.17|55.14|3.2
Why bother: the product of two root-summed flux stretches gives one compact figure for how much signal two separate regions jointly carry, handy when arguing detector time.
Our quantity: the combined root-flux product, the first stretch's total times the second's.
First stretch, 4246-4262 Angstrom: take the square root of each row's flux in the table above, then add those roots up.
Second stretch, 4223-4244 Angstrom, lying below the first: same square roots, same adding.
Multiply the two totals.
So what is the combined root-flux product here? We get 4400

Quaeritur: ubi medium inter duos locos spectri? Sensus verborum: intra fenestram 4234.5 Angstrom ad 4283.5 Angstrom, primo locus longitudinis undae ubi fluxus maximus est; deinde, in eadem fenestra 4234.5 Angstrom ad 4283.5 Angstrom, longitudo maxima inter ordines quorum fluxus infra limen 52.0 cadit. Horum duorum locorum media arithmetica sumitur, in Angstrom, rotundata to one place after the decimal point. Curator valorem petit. 4278.6 Angstrom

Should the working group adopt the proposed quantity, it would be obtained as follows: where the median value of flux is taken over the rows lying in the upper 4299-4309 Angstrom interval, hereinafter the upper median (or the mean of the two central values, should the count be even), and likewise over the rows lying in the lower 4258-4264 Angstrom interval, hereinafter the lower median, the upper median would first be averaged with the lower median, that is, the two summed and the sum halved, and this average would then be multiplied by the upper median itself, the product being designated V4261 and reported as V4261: 2100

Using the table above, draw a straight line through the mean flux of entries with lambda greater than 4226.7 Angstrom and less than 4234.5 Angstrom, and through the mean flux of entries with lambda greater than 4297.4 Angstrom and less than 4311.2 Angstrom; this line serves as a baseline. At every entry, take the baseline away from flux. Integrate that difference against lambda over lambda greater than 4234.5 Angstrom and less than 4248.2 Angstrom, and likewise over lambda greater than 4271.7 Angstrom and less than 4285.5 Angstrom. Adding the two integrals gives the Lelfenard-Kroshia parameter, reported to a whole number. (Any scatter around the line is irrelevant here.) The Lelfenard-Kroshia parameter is 161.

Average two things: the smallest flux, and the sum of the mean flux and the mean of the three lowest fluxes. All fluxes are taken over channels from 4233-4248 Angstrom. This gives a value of 72.8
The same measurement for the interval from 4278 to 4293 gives 70.4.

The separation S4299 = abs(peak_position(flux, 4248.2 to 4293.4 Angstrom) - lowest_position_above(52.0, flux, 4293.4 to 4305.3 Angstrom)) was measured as 17.8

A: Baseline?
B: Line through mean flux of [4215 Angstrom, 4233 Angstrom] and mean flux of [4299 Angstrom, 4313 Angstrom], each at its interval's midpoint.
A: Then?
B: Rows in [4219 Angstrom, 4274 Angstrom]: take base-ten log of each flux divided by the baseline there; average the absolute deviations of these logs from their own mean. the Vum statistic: 0.031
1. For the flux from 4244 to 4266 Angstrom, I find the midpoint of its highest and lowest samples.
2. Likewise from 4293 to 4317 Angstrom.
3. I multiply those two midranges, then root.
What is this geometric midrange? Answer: 47.4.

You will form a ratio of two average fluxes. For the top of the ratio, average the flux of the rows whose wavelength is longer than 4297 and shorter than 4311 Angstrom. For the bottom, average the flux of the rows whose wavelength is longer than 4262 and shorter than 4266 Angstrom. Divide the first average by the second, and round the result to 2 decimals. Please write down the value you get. 0.82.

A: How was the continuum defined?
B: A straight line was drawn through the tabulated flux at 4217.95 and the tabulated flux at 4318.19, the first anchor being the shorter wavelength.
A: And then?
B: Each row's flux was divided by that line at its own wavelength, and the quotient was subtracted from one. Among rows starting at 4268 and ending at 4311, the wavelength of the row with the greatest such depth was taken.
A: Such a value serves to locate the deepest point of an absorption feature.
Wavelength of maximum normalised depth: 4308.25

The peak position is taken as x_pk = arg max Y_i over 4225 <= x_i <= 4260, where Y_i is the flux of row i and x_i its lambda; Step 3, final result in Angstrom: 4253.06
